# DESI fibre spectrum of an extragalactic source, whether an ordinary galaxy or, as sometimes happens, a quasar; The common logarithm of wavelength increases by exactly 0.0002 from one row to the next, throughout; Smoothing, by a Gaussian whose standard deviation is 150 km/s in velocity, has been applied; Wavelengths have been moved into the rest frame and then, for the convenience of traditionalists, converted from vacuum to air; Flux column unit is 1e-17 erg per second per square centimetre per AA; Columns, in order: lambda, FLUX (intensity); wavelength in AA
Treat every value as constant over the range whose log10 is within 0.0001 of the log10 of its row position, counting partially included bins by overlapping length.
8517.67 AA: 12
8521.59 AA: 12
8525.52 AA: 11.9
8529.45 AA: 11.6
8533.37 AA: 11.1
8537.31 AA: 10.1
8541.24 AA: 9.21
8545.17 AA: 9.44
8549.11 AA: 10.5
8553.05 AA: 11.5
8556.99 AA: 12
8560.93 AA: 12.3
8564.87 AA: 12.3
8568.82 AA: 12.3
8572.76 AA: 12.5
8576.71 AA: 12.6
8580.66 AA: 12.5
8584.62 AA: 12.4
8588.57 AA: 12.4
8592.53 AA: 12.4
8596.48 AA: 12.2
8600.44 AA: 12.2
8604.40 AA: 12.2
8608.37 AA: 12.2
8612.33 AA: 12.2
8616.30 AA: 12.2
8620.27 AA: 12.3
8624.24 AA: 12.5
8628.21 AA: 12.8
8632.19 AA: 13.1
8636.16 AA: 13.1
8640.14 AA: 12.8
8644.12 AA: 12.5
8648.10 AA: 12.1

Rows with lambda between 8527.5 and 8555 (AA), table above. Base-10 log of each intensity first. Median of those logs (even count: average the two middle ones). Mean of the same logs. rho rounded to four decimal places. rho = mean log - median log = -0.0019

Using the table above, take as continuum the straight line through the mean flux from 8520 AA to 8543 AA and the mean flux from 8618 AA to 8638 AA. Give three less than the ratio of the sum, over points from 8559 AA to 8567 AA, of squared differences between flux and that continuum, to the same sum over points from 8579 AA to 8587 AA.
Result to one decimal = -1.1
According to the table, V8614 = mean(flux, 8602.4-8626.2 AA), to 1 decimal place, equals 12.3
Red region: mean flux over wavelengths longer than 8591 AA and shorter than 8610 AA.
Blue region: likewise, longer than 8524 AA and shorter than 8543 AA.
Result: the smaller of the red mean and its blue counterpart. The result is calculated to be 10.8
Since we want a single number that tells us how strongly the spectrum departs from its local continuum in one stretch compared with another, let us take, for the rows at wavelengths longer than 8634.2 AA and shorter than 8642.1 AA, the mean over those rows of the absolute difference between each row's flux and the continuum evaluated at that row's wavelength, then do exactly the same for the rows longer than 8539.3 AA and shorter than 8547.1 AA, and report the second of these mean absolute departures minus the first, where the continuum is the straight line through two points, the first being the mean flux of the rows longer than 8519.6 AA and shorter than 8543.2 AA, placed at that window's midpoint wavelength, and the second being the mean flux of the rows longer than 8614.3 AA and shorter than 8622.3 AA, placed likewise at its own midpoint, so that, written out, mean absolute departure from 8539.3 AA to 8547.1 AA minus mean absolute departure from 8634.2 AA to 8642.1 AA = 1.4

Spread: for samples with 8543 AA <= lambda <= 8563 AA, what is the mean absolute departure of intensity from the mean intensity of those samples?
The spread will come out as 0.9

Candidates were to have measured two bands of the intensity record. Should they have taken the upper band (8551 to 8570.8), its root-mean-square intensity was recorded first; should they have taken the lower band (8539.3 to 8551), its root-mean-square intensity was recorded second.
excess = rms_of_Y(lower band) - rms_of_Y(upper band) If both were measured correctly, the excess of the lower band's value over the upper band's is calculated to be -2.4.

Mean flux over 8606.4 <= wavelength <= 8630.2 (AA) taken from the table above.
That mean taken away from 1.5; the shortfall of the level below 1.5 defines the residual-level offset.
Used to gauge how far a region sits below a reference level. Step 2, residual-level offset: -10.9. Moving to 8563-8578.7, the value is -10.9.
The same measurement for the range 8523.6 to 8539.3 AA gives -9.7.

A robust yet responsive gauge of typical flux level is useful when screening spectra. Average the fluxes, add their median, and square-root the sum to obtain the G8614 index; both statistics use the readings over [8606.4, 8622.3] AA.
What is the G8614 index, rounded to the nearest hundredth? 4.94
